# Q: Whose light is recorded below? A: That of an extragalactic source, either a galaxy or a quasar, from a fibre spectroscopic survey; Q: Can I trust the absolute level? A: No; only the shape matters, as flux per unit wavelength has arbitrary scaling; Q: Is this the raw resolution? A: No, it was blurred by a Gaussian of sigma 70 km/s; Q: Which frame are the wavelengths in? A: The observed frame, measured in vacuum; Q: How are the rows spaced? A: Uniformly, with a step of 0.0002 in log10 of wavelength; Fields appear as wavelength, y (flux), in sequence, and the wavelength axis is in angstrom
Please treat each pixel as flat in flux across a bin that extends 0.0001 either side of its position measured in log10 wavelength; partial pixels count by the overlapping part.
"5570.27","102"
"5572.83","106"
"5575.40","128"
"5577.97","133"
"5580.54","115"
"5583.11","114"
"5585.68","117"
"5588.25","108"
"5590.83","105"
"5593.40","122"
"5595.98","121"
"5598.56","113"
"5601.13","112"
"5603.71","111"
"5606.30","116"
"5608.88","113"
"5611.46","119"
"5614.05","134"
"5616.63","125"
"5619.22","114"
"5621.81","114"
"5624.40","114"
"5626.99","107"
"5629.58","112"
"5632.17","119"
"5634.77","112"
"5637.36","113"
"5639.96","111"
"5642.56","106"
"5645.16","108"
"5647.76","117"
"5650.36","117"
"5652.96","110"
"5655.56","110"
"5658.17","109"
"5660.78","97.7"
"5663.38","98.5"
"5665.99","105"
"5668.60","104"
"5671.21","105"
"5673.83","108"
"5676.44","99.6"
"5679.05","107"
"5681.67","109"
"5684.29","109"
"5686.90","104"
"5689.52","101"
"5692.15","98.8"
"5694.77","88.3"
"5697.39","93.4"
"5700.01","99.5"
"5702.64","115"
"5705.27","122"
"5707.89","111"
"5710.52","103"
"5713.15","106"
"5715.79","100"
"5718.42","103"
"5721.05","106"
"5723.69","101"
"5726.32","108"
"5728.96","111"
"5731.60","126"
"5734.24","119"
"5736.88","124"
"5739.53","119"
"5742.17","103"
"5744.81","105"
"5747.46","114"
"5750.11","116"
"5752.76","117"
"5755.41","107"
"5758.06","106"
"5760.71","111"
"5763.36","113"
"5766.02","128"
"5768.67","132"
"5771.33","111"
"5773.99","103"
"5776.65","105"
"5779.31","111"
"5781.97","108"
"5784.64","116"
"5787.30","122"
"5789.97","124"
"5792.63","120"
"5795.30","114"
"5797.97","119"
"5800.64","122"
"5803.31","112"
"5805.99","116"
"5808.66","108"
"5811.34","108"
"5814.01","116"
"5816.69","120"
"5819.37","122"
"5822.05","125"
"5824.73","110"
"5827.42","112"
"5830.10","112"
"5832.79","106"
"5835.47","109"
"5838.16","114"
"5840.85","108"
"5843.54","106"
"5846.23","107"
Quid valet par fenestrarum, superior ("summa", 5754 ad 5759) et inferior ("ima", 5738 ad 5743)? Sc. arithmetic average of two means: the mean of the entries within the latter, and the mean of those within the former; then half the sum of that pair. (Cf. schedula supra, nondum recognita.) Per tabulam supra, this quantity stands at 109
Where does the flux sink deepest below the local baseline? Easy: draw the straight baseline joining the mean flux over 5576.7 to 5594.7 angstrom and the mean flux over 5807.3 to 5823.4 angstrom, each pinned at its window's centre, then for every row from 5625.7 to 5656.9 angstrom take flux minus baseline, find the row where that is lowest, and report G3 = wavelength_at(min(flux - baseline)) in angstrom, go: 5642.56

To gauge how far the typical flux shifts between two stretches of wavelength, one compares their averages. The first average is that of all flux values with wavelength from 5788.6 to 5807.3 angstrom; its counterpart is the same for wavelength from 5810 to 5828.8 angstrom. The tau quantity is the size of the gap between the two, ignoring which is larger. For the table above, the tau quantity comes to 2.0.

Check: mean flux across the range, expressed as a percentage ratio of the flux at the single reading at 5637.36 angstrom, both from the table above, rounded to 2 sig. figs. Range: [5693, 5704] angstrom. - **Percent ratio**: 88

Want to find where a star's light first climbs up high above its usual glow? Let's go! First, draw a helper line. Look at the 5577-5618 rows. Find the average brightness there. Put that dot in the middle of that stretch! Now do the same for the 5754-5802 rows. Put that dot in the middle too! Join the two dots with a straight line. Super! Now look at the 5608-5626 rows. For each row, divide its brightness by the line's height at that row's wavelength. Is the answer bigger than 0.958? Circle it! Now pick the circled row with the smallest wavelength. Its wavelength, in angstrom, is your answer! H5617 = 5608.88 angstrom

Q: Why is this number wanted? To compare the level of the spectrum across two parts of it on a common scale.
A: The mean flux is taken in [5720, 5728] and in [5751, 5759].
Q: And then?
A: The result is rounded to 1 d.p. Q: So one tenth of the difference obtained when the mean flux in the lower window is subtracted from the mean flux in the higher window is 0.5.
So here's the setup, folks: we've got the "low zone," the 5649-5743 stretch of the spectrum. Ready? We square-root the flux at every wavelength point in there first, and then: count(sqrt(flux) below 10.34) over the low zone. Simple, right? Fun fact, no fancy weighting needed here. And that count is 19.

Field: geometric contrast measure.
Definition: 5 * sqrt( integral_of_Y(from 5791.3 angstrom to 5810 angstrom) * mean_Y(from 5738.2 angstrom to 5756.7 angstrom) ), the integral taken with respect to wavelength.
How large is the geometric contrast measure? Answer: 2458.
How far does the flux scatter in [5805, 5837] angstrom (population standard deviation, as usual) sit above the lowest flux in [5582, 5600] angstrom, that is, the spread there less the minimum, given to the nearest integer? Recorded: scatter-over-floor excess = -99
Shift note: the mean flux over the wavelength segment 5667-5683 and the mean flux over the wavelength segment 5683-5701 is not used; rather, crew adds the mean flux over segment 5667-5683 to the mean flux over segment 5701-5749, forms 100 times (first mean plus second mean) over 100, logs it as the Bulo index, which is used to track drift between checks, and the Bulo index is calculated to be 216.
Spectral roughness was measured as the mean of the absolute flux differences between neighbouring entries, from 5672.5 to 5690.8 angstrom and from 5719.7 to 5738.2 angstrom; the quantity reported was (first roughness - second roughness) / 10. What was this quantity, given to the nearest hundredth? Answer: -0.27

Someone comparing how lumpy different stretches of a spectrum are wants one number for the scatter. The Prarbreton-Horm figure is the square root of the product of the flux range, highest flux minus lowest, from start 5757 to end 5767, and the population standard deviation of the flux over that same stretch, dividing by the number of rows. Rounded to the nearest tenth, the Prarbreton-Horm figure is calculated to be 13.4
